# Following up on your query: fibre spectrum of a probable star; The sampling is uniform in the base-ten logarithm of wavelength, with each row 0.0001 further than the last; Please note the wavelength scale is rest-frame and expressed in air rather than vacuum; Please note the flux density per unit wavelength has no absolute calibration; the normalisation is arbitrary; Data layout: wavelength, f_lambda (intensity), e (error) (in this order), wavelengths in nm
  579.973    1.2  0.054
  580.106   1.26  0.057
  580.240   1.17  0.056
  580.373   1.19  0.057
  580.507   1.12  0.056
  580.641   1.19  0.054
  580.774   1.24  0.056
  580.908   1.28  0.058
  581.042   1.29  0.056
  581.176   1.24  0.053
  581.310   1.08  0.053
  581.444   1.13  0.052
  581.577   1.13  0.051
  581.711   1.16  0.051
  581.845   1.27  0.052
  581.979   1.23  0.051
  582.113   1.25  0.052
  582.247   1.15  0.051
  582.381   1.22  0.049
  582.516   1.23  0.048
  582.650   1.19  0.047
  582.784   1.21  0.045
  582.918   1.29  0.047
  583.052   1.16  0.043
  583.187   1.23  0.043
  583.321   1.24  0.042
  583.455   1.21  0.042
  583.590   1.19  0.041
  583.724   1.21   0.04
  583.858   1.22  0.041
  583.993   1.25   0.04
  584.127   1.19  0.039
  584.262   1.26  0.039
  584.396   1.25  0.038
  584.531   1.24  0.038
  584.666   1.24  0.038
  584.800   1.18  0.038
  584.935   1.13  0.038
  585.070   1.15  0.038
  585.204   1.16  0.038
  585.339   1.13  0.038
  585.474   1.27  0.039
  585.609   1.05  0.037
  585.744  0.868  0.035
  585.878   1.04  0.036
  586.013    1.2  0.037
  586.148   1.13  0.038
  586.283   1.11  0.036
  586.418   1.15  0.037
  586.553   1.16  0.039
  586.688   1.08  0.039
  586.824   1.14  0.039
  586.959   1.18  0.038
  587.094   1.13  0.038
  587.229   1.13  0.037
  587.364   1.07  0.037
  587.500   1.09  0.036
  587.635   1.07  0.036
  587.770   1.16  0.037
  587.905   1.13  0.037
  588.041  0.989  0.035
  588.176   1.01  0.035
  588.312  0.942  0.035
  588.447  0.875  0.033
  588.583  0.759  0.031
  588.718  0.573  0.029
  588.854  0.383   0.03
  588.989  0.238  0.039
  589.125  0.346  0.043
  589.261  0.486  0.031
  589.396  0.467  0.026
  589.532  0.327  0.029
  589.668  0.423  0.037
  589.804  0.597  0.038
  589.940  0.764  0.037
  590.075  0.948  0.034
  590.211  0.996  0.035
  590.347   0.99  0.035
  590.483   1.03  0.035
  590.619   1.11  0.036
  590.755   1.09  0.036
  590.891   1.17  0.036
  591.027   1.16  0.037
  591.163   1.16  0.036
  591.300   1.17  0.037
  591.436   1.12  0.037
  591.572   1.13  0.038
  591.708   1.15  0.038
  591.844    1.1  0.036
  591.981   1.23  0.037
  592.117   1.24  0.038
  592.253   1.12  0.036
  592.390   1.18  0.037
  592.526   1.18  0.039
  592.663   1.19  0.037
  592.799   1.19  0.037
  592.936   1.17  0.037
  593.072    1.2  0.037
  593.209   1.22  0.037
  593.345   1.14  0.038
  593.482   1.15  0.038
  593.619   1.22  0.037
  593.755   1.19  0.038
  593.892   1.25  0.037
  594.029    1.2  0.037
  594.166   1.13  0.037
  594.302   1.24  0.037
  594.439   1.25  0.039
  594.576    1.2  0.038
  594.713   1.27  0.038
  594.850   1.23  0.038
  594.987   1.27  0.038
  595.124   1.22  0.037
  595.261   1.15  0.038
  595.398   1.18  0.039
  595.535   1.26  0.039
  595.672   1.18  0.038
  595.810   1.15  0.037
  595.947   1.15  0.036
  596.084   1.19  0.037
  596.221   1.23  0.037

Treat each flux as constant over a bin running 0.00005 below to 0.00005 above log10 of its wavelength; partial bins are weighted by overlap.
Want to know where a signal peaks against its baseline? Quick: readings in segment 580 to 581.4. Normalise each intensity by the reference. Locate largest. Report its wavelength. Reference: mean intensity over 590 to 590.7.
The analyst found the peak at 581.042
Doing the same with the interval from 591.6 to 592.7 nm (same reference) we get 592.117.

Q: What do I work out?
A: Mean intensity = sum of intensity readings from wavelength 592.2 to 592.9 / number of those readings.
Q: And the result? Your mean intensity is 1.17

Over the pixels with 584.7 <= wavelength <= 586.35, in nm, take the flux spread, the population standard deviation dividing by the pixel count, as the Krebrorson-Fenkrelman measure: 0.10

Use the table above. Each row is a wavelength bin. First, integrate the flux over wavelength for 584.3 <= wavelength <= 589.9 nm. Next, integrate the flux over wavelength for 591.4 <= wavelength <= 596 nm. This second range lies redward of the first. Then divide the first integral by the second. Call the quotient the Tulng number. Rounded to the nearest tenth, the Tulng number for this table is 1.0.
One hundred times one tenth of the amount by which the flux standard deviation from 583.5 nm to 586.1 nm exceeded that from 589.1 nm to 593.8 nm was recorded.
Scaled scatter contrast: -1.8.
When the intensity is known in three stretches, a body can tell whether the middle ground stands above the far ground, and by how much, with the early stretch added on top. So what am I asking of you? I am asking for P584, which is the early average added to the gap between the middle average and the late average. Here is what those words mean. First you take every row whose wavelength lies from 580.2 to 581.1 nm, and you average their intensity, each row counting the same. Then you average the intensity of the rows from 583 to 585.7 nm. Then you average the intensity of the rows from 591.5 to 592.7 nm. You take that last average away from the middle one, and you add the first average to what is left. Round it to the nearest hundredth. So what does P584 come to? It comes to 1.24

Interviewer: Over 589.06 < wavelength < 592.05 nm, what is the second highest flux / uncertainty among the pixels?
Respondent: 32.5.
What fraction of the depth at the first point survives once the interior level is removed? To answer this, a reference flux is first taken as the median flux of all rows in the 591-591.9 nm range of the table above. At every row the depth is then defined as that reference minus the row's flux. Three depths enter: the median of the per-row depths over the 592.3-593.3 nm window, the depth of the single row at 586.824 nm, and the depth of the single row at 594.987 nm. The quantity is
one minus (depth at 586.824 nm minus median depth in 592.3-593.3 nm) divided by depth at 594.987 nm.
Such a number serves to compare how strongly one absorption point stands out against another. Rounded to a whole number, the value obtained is 1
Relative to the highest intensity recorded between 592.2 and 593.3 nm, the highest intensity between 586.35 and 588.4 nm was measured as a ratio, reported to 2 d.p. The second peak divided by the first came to 0.97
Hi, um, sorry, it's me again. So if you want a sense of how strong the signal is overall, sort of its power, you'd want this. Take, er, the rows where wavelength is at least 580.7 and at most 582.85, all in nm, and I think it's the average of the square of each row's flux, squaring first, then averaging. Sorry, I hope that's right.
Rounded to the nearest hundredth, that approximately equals 1.46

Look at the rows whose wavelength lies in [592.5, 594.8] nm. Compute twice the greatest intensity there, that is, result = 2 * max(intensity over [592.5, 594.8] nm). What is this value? 2.54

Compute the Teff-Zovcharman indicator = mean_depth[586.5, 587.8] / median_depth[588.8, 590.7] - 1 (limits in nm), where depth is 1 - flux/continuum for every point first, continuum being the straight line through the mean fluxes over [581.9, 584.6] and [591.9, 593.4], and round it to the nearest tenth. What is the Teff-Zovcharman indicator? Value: -0.9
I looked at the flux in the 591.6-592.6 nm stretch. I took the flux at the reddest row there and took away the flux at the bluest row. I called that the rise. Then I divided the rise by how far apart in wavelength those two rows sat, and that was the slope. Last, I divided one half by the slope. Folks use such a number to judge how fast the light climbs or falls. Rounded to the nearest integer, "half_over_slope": 14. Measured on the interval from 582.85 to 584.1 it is -13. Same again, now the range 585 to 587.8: 135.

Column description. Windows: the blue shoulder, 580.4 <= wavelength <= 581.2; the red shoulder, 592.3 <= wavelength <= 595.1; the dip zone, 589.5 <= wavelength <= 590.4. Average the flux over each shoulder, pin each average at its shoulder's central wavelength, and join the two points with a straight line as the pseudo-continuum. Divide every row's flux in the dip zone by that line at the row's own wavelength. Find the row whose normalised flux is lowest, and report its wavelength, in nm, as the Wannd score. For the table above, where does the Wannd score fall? 589.532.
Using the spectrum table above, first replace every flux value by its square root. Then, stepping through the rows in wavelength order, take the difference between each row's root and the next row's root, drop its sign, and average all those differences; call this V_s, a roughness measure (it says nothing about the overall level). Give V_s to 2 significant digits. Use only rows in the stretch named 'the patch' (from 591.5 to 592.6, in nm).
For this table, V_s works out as 0.026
